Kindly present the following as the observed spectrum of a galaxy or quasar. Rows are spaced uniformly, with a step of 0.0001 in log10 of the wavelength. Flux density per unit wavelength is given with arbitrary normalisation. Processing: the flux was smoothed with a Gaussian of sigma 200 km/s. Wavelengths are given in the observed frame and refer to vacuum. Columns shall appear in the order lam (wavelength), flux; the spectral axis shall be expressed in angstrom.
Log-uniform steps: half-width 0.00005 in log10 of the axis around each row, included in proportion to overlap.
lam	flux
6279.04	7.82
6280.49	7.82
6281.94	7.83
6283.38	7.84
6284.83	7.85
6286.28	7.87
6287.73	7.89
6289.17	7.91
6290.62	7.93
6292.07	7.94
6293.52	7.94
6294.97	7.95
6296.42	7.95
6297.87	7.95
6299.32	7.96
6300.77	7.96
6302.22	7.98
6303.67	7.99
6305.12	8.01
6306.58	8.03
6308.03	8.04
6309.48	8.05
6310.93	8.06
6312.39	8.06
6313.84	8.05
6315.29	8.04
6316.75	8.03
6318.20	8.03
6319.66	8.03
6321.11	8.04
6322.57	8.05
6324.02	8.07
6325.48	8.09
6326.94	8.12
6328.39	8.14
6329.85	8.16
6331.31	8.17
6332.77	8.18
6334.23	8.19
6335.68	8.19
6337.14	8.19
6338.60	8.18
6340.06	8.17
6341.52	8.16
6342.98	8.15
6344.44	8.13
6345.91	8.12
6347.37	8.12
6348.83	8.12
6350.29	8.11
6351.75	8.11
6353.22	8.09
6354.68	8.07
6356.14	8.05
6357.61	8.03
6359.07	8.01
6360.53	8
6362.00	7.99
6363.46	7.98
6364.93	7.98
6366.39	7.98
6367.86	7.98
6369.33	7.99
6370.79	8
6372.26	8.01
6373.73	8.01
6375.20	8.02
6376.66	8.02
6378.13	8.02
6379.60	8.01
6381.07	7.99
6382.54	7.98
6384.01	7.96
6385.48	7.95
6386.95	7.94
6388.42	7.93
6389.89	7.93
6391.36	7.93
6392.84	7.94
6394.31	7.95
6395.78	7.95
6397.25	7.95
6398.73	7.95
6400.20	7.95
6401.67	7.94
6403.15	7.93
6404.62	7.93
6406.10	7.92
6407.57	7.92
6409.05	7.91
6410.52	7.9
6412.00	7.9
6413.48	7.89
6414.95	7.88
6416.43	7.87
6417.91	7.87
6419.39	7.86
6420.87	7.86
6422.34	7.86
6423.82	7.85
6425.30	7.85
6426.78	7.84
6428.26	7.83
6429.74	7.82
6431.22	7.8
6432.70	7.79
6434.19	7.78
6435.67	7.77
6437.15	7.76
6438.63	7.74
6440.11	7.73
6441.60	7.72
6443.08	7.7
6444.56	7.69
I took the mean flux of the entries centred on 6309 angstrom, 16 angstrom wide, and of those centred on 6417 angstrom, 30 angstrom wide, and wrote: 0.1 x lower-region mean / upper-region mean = 0.102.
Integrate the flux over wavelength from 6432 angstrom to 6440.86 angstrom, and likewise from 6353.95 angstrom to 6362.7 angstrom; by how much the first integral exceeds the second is -1.5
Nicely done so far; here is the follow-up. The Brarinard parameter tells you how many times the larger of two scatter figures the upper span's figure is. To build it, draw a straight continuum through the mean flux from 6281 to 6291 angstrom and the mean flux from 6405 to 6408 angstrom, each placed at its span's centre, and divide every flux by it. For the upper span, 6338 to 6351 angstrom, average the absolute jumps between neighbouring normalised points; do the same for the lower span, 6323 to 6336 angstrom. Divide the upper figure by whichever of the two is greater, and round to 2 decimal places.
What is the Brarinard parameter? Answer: 0.64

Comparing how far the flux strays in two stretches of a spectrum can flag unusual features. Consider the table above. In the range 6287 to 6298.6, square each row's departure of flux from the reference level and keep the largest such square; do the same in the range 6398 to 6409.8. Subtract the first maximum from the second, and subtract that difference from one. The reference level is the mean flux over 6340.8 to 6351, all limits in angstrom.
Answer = 1.01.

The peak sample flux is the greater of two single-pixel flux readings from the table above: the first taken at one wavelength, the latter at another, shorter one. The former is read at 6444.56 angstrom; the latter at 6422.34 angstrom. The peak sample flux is 7.9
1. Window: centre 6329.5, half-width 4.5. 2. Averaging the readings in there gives 8.14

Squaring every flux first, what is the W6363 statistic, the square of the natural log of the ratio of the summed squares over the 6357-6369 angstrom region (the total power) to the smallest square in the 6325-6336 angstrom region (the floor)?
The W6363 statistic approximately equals 4.23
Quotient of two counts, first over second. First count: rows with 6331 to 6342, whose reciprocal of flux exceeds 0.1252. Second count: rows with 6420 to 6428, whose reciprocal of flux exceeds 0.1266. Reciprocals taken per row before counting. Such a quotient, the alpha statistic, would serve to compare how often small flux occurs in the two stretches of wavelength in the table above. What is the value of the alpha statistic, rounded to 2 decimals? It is 0.00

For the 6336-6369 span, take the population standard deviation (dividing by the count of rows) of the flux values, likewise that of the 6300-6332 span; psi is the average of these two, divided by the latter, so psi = 1.18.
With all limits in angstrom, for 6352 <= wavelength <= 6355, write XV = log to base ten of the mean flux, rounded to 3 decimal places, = 0.907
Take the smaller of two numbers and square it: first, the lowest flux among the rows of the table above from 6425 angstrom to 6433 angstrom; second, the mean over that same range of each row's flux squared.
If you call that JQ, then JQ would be 60.7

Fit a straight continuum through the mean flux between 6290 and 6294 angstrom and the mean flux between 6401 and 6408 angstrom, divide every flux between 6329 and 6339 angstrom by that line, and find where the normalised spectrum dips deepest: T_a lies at 6329.85 angstrom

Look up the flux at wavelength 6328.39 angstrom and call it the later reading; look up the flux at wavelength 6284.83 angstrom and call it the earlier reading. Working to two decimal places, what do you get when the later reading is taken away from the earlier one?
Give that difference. -0.29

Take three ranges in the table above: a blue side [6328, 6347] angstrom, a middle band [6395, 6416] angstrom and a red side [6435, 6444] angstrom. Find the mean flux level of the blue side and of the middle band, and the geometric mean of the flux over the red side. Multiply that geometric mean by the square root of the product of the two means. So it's 62.2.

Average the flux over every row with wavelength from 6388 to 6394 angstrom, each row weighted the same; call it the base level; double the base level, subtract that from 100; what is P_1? 84.1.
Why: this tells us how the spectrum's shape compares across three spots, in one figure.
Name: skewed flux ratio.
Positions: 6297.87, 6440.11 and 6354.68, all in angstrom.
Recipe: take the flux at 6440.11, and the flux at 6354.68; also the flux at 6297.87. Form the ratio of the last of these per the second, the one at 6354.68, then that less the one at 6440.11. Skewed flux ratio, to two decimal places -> -6.74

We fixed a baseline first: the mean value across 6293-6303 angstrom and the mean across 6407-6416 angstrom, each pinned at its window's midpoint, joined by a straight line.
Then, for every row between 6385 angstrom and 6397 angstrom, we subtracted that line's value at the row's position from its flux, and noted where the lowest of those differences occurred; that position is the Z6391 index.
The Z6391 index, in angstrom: 6388.42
